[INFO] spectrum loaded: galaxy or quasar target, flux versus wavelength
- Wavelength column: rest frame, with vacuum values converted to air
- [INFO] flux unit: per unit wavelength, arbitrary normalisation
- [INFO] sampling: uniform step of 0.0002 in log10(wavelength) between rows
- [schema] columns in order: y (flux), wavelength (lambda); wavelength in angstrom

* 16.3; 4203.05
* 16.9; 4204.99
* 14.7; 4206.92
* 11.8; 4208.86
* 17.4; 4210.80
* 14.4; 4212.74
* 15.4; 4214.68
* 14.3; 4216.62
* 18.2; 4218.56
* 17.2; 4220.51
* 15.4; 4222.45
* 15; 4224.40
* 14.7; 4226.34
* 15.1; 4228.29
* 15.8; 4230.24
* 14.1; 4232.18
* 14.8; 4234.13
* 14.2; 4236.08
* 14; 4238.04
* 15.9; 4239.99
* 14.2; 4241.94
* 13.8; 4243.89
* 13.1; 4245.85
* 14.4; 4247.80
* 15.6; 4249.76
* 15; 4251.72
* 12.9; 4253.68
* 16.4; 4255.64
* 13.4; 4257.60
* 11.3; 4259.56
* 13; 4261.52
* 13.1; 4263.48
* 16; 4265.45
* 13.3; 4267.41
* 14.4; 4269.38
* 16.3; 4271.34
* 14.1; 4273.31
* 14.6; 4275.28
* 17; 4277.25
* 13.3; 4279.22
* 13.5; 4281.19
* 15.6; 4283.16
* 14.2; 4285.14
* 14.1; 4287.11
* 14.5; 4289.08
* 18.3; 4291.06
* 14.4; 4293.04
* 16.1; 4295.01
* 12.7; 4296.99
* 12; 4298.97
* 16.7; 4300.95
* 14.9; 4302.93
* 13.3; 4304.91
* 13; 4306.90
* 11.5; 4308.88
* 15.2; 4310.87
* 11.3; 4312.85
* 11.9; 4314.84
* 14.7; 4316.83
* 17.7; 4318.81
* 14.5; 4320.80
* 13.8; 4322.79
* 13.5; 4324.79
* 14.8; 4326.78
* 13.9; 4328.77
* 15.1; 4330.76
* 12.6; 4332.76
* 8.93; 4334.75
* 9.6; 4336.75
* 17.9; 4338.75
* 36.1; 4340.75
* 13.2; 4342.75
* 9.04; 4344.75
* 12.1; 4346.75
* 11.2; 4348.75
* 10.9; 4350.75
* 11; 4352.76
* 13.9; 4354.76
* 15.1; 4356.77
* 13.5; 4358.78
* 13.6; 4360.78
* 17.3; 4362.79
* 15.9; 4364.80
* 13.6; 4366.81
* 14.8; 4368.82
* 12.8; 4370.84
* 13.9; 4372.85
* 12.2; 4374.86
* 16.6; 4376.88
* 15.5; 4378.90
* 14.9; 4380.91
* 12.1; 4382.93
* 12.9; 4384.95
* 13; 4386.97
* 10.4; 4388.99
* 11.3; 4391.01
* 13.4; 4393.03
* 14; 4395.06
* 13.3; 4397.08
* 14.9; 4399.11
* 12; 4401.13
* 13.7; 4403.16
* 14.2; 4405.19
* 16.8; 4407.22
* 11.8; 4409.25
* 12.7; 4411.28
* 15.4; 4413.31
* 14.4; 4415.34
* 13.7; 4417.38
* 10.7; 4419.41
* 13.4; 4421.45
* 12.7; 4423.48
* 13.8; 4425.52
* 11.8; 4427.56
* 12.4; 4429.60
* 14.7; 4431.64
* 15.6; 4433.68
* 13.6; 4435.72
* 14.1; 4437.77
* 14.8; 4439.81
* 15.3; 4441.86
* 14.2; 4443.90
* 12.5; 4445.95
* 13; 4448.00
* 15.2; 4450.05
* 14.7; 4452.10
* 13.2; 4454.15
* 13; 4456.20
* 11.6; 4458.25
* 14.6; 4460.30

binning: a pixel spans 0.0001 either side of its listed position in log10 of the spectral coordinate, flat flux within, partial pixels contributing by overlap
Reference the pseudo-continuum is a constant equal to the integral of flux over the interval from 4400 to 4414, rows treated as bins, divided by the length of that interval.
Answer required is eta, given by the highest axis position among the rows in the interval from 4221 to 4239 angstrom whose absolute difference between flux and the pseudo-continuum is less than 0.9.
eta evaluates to 4238.04 angstrom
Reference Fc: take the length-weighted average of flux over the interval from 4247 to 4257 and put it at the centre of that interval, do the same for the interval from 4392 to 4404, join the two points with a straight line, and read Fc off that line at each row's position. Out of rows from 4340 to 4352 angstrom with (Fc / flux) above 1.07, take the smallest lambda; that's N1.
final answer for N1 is 4344.75 angstrom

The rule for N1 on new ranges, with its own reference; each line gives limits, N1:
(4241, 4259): 4243.89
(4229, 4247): 4243.89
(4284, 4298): 4296.99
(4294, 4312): 4296.99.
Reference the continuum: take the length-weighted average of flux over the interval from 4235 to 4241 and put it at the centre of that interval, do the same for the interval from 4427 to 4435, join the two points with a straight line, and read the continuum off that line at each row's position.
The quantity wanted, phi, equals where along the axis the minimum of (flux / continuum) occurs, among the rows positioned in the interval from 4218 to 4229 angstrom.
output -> 4226.34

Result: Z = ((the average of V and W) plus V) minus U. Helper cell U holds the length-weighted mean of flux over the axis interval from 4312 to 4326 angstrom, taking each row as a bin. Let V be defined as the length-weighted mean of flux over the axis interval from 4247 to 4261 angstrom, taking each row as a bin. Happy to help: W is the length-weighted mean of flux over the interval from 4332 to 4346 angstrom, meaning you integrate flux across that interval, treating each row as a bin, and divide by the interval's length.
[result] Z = 14.9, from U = 14.0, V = 14.10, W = 15.3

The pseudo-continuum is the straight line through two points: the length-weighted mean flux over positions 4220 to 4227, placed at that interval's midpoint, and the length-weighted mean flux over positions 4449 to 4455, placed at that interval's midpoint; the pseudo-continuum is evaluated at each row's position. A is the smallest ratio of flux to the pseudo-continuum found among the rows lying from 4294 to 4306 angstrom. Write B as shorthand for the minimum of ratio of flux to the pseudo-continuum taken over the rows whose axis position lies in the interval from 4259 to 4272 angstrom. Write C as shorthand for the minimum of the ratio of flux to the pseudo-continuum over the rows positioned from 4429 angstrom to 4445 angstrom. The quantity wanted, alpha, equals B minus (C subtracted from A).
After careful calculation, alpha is 0.8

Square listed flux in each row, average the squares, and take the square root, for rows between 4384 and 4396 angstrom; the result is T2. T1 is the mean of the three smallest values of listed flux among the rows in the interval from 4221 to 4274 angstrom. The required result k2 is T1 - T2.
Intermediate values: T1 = 12.4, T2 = 12.6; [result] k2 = -0.2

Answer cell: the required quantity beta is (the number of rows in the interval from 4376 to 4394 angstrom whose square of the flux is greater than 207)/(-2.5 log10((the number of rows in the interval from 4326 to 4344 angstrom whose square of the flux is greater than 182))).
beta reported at -1.7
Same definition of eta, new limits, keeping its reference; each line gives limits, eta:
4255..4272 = 4269.38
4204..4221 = 4216.62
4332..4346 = 4342.75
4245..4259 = 4257.60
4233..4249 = 4247.80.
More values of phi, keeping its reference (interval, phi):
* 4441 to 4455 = 4445.95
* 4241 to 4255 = 4253.68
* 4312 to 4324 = 4312.85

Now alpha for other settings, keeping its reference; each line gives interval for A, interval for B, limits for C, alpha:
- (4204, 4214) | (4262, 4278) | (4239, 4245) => 1.0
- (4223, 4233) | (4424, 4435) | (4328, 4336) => 0.5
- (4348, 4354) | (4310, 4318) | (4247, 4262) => 0.8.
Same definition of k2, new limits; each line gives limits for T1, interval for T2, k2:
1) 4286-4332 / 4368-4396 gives -1.9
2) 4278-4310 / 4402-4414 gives -2.1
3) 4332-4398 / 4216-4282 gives -5.5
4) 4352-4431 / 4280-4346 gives -4.5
